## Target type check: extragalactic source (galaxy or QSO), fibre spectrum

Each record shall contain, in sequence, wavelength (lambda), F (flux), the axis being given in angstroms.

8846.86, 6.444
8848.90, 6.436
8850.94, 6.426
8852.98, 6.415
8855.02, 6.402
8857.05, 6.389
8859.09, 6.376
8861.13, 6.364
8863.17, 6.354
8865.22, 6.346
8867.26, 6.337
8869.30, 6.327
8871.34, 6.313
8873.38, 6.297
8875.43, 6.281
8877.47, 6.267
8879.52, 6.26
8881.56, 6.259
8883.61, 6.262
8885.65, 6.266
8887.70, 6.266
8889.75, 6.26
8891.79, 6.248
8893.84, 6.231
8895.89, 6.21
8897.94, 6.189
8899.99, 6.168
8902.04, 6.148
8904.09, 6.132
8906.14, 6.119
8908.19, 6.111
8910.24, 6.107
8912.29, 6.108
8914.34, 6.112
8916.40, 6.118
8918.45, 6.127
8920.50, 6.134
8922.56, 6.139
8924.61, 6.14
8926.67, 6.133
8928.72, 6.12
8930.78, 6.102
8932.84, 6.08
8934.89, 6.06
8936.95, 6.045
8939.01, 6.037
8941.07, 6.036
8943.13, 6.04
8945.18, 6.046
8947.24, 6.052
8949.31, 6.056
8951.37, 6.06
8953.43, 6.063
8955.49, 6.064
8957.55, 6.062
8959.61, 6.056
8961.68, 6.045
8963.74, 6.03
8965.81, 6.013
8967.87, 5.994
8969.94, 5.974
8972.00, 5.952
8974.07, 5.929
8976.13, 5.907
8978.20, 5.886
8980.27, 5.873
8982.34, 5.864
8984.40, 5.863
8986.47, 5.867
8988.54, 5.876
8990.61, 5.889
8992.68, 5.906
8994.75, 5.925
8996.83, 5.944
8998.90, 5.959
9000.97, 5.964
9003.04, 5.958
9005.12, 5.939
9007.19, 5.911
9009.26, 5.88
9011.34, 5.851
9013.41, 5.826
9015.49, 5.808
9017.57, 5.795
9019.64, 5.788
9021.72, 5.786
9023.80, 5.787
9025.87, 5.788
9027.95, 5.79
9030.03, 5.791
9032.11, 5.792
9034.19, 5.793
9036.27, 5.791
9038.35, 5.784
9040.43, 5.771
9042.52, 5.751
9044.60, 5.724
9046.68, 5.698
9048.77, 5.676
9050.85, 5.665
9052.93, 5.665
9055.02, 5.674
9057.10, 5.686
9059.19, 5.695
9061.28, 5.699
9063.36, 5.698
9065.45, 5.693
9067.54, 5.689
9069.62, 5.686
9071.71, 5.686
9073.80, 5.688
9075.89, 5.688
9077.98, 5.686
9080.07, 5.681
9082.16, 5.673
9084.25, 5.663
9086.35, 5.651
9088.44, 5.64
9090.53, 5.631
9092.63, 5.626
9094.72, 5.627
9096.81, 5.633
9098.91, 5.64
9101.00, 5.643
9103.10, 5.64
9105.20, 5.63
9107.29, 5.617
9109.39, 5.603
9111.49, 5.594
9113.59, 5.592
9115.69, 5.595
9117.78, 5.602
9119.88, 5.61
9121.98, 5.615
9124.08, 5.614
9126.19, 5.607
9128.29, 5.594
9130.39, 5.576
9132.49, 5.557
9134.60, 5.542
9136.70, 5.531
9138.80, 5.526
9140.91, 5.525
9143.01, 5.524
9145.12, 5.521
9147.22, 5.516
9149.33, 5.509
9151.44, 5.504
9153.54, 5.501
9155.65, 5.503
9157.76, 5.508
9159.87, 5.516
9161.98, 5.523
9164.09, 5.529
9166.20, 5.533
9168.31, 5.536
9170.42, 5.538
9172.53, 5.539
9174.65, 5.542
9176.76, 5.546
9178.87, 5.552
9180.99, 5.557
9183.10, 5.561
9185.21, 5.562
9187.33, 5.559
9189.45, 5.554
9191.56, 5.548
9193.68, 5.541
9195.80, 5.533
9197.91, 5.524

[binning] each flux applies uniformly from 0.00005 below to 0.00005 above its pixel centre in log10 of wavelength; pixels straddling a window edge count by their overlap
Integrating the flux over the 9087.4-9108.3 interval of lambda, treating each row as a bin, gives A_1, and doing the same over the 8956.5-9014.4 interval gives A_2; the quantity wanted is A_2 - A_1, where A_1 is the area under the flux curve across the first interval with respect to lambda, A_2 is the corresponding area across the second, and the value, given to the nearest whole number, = 226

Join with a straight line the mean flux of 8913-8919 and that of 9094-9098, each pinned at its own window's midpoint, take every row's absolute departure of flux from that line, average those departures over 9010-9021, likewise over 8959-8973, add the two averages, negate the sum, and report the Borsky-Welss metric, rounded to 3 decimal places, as -0.064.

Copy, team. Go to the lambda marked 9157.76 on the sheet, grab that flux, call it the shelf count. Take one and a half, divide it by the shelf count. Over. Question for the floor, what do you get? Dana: 0.272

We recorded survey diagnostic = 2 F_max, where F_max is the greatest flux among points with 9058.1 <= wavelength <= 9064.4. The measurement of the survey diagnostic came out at 11.4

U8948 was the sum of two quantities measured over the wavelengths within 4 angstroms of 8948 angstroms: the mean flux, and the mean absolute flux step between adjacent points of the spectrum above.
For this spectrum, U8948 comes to 6.06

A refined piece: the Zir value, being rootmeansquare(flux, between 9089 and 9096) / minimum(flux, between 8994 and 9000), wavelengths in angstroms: 0.95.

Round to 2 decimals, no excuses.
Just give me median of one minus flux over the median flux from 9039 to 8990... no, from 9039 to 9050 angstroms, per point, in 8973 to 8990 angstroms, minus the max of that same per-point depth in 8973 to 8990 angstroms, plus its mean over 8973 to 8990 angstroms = -0.03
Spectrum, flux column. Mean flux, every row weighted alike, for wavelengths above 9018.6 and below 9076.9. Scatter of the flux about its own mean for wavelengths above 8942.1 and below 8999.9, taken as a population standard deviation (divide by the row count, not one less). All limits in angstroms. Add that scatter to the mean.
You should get 5.80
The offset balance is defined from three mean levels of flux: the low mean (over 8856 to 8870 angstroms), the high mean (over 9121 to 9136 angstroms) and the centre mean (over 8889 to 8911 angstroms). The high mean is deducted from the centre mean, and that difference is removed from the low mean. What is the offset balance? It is 5.77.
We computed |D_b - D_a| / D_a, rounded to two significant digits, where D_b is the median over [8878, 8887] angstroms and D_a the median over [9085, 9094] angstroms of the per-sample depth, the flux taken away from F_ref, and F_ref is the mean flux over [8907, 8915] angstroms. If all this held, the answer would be 1.3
